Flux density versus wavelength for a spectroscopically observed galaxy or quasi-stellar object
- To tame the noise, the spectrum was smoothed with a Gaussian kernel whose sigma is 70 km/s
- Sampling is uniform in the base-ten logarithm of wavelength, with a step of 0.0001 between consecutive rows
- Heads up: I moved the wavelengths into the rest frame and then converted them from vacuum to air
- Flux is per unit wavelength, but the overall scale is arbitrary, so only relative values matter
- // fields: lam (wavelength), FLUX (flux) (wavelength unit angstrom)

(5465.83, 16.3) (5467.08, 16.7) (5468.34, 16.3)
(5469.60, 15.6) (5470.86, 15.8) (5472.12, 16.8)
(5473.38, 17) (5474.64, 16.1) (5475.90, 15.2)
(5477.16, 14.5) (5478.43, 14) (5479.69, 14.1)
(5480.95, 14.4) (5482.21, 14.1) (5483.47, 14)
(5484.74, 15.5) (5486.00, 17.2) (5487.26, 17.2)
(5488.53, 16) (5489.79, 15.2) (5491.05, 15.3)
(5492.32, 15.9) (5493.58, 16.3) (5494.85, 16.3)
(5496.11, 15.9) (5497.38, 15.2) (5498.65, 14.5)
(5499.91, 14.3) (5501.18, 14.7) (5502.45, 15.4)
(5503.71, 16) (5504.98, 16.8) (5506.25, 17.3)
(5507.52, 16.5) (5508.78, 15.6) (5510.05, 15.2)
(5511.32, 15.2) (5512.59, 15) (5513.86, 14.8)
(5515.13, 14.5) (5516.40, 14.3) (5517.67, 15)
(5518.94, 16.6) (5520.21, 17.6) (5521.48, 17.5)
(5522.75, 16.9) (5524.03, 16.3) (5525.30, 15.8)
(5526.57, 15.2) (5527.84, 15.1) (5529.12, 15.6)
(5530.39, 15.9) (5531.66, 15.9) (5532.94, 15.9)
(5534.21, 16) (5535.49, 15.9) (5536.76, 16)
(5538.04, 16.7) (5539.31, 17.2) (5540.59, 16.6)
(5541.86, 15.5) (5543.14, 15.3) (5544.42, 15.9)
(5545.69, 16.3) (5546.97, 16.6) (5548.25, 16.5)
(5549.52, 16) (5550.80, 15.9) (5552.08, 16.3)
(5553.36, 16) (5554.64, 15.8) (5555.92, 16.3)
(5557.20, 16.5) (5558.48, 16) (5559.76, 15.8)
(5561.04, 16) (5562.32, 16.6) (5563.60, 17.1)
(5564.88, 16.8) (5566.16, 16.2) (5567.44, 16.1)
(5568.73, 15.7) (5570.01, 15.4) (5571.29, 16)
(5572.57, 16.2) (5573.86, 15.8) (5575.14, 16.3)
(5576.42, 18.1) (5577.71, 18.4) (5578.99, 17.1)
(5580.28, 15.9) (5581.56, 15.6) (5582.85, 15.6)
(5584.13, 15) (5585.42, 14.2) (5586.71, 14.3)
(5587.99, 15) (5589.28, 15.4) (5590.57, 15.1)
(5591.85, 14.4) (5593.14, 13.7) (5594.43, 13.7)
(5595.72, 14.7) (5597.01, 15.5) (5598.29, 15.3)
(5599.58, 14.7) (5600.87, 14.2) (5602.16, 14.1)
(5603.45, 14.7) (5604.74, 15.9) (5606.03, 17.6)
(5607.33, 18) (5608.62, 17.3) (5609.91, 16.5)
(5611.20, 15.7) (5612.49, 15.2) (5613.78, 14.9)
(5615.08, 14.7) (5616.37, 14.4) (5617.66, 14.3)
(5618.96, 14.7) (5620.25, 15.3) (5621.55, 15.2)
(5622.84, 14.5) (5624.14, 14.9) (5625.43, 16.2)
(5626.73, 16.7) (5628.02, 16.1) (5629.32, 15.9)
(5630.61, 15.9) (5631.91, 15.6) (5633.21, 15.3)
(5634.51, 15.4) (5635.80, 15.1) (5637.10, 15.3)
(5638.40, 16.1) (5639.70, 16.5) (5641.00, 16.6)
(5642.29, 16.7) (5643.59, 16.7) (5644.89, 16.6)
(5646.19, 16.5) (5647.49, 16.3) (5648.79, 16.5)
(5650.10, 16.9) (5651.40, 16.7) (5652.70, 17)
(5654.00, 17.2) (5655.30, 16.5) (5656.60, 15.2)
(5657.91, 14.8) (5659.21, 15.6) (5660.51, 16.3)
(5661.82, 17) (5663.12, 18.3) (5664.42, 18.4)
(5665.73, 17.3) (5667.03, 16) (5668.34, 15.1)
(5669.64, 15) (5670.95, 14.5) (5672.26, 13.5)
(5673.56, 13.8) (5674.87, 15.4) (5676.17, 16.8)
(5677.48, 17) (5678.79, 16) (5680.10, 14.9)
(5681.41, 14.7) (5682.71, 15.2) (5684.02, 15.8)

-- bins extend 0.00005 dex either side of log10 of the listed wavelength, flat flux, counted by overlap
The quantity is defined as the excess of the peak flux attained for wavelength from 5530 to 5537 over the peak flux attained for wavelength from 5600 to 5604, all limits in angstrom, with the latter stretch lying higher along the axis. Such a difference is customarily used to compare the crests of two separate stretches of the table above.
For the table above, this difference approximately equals 1.3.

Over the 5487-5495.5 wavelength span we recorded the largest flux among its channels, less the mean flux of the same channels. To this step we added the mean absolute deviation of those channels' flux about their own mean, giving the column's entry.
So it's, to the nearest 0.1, 1.7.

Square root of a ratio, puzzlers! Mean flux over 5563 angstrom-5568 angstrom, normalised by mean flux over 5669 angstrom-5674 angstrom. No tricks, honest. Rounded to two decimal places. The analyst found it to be 1.08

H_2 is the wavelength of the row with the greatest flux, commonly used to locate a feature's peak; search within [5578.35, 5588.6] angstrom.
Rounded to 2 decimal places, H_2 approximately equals 5578.99 angstrom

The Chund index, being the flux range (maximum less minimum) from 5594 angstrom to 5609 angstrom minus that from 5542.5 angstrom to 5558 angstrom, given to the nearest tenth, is 3.0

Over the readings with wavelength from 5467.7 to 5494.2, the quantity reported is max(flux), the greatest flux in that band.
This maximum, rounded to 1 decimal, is 17.2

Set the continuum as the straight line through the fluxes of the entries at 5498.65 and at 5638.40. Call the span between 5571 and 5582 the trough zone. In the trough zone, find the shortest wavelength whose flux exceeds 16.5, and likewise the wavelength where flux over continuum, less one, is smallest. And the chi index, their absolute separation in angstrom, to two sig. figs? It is 5.1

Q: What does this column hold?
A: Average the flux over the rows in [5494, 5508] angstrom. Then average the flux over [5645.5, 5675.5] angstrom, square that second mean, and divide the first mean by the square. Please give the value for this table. 0.0608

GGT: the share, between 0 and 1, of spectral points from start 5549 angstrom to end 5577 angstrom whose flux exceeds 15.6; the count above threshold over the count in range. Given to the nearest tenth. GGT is 1.0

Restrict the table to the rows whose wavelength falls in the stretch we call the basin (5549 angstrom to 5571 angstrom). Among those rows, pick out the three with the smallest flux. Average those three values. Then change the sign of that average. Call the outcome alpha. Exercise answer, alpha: -15.6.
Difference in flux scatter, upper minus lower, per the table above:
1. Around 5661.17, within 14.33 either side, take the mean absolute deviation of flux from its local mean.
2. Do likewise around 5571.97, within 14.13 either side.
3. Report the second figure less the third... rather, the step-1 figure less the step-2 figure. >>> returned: 0.41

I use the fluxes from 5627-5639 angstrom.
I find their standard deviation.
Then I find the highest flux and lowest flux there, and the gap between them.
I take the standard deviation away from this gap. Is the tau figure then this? 0.6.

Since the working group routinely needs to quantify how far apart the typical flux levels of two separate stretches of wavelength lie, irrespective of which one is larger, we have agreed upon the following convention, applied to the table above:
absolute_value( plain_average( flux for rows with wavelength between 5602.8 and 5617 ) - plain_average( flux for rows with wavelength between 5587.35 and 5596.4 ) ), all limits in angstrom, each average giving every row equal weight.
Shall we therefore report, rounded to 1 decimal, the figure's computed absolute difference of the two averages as 1.3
